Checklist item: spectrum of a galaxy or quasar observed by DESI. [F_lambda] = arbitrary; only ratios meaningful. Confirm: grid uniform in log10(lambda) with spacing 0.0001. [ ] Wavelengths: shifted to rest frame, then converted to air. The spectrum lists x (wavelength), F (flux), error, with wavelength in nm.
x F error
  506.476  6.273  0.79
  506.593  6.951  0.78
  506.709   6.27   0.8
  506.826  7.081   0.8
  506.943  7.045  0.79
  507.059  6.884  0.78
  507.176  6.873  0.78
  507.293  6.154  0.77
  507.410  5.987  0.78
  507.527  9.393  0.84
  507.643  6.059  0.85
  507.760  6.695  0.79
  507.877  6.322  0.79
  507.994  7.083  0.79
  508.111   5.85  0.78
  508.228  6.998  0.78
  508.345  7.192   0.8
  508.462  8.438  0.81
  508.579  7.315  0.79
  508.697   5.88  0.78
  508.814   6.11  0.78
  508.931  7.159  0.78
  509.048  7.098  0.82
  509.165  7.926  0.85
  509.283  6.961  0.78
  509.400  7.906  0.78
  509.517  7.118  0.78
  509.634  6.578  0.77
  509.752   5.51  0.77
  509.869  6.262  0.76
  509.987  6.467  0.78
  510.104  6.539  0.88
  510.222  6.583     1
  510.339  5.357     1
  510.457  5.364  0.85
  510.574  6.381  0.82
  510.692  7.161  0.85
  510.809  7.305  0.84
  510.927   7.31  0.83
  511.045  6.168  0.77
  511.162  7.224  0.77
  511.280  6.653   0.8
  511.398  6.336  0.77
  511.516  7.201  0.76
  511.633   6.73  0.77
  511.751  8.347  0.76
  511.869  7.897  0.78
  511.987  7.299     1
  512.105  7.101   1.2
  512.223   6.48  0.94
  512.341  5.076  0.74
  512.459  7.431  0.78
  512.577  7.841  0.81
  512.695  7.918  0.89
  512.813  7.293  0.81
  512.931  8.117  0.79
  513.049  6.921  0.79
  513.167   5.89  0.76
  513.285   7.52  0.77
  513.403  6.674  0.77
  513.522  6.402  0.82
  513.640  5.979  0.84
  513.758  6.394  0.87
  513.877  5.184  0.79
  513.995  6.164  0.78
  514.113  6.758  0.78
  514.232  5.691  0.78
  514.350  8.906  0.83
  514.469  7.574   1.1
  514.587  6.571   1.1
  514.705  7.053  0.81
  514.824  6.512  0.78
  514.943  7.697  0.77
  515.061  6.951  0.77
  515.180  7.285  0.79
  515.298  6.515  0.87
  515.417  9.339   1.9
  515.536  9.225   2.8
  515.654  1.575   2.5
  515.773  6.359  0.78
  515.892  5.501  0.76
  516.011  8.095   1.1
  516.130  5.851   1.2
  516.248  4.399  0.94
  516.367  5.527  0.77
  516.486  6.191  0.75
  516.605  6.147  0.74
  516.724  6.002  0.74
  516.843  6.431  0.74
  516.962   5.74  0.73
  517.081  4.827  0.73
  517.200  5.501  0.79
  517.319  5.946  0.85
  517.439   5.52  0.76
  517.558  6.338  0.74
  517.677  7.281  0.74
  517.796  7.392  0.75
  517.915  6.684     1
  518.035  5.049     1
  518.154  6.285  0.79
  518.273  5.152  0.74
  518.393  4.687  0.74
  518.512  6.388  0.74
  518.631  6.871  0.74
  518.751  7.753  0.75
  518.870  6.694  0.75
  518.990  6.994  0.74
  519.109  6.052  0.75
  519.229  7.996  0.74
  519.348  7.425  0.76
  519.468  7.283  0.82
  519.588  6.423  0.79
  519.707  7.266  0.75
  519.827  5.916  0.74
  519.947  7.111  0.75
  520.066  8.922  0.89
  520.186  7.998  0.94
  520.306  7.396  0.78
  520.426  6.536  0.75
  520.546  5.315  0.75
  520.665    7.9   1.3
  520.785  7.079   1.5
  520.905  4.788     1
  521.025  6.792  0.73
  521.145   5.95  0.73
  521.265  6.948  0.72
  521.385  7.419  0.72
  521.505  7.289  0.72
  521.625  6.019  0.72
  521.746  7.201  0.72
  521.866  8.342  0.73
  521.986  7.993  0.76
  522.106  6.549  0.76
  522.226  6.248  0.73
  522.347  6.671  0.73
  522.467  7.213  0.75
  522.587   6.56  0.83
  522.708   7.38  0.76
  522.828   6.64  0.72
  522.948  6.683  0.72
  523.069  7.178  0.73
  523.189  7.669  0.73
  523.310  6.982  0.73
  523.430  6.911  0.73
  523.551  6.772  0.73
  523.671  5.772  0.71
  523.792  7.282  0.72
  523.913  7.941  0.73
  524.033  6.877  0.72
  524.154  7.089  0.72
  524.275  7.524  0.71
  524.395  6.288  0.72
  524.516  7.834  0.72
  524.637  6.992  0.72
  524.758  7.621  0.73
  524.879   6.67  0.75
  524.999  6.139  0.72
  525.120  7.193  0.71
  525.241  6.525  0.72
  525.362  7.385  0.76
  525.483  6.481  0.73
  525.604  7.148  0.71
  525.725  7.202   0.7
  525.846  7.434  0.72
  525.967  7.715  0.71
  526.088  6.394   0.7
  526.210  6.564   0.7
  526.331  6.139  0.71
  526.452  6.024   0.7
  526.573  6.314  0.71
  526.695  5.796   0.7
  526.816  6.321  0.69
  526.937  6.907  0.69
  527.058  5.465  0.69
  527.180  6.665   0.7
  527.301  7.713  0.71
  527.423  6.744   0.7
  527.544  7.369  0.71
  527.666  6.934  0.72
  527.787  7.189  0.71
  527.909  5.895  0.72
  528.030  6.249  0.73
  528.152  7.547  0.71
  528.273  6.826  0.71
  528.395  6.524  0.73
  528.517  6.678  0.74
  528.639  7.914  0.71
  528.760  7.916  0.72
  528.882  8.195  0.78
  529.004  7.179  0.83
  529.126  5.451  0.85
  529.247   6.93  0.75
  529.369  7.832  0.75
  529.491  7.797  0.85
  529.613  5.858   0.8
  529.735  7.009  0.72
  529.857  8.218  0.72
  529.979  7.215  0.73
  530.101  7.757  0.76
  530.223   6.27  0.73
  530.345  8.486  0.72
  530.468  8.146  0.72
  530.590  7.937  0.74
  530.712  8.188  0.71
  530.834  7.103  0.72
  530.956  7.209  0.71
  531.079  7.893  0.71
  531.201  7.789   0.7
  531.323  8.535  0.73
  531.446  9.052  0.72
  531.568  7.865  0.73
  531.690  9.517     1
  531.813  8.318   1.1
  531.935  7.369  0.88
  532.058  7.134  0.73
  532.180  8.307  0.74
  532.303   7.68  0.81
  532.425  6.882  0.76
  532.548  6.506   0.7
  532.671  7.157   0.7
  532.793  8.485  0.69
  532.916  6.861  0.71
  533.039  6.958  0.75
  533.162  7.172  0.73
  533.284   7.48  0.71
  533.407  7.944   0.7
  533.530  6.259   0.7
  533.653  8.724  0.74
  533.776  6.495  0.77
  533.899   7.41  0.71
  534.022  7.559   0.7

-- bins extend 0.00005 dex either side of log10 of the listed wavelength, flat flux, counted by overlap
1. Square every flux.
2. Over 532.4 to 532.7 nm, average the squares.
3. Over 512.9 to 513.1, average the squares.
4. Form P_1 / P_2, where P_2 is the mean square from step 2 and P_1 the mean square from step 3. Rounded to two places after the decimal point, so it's 1.21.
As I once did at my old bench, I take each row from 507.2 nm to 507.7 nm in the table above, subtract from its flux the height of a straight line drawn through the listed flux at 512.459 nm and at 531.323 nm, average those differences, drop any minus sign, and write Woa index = 0.2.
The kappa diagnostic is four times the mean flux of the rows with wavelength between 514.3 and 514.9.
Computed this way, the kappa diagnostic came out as 29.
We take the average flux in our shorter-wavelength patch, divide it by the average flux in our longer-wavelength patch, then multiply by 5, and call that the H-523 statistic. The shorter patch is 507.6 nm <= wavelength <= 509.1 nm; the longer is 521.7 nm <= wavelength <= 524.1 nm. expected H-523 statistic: 4.82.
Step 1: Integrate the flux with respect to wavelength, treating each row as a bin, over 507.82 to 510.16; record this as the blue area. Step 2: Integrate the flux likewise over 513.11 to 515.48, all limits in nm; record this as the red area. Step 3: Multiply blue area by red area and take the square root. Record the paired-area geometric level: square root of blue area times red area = 16.1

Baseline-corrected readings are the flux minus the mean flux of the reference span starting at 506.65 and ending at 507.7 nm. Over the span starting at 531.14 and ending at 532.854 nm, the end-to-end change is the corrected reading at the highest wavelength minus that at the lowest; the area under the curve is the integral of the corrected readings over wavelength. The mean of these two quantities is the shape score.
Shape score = 1.2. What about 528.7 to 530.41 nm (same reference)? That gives 0.7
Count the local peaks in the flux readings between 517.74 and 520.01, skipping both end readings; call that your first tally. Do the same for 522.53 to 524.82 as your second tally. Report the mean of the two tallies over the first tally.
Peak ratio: 1.000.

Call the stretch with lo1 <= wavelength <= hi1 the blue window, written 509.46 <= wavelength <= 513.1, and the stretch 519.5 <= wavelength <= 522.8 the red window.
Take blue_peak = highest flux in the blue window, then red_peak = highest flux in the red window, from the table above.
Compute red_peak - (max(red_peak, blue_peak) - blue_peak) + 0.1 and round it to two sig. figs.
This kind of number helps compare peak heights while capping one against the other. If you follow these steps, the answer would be 8.4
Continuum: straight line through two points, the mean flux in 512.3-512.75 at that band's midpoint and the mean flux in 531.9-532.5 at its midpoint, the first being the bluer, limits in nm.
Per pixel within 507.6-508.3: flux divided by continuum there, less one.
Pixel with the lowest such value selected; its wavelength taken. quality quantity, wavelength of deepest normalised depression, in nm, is 508.111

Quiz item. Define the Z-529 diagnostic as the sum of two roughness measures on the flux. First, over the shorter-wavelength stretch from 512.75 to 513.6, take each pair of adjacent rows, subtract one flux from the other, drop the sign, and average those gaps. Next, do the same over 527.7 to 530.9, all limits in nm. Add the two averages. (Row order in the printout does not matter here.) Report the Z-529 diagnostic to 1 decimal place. 1.9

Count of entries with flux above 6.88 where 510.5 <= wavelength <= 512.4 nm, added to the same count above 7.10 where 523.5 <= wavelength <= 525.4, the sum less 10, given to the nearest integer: 6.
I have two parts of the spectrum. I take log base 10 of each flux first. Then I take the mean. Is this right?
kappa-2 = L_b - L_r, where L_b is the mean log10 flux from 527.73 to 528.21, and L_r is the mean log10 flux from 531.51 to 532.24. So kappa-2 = -0.08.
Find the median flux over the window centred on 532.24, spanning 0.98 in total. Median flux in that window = 7.26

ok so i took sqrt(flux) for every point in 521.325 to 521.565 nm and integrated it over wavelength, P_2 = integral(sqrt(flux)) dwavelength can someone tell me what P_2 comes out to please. 0.651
